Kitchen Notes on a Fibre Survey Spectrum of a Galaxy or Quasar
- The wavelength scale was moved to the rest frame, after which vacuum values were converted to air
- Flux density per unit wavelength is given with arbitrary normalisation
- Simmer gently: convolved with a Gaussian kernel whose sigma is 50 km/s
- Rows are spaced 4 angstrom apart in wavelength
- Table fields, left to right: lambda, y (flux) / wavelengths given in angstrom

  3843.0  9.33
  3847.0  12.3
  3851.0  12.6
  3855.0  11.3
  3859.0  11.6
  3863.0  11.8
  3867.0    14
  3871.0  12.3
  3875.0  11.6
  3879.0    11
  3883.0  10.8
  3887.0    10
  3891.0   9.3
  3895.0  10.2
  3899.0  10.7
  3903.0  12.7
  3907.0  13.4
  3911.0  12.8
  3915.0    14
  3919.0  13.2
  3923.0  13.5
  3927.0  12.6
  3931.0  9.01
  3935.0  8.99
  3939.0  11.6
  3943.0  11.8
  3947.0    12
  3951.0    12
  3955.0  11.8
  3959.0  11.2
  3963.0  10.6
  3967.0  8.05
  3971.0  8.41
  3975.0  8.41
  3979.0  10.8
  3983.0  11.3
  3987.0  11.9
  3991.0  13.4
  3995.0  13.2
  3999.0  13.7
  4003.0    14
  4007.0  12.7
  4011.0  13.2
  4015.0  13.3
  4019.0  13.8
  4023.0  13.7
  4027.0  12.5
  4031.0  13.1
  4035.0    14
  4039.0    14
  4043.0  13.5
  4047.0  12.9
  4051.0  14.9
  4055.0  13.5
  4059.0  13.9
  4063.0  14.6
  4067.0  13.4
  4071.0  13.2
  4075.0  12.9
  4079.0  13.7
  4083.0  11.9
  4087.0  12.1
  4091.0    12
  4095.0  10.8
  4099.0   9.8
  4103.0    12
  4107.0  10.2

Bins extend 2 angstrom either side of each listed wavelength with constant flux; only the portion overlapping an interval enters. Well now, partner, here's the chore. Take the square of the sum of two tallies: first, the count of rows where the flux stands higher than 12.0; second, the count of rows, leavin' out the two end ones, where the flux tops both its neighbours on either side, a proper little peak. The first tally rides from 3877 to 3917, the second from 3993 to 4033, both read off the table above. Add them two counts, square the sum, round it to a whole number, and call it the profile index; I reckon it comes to 36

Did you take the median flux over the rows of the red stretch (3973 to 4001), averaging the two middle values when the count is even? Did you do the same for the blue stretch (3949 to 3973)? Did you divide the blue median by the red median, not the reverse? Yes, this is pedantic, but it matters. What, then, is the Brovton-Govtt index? 0.92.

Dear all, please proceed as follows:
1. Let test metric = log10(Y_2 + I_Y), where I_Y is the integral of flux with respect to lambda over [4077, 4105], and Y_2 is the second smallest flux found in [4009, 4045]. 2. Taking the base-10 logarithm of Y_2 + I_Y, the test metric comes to 2.53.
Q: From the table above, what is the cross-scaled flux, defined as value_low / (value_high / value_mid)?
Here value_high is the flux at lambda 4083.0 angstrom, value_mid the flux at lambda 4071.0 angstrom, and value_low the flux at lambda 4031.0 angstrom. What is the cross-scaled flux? 15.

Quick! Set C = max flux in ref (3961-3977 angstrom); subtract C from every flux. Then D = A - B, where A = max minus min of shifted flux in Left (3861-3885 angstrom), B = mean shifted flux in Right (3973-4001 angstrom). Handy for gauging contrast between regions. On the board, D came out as 2.0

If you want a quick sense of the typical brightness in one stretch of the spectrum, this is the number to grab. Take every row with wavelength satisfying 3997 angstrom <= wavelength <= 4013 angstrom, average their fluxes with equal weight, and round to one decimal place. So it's 13.4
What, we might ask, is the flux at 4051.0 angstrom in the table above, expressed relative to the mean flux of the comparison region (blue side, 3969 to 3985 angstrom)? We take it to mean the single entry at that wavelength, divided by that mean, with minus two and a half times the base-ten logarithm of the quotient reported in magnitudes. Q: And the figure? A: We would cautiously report -0.46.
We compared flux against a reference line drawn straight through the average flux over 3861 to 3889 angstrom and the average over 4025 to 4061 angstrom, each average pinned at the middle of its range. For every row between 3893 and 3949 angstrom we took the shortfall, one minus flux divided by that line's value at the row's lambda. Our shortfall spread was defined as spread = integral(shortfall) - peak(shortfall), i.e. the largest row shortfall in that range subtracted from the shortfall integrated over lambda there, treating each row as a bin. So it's 1.0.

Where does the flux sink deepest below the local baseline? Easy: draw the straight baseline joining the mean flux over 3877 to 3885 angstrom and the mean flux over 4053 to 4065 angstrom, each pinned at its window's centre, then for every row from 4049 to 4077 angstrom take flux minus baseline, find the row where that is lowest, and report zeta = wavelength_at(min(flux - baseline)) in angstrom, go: 4075.0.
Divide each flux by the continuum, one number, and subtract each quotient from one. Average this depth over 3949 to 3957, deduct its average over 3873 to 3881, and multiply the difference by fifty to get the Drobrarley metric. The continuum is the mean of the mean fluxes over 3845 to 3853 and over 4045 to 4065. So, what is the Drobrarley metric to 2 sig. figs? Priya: -2.3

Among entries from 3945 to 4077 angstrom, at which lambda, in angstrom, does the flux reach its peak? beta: 4051.0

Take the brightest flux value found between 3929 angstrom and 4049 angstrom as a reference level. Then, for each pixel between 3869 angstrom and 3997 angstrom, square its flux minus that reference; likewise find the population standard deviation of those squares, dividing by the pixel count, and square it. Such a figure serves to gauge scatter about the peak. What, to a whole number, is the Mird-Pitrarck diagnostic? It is 101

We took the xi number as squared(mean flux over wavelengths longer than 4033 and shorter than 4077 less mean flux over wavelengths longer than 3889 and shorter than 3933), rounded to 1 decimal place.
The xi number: 3.1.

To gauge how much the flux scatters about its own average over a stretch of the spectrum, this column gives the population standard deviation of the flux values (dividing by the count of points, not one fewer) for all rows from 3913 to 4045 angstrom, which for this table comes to 1.8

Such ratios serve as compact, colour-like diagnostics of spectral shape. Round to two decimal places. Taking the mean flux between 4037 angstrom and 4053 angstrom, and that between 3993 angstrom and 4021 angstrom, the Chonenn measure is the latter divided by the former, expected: 0.97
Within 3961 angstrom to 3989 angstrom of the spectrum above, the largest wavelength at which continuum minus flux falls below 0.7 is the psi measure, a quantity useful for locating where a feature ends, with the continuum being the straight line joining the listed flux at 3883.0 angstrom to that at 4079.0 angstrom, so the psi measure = 3987.0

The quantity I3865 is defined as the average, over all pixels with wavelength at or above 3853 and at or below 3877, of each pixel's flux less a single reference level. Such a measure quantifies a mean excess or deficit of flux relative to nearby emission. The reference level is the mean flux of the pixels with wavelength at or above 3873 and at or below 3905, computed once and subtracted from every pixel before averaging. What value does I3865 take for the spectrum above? 1.3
